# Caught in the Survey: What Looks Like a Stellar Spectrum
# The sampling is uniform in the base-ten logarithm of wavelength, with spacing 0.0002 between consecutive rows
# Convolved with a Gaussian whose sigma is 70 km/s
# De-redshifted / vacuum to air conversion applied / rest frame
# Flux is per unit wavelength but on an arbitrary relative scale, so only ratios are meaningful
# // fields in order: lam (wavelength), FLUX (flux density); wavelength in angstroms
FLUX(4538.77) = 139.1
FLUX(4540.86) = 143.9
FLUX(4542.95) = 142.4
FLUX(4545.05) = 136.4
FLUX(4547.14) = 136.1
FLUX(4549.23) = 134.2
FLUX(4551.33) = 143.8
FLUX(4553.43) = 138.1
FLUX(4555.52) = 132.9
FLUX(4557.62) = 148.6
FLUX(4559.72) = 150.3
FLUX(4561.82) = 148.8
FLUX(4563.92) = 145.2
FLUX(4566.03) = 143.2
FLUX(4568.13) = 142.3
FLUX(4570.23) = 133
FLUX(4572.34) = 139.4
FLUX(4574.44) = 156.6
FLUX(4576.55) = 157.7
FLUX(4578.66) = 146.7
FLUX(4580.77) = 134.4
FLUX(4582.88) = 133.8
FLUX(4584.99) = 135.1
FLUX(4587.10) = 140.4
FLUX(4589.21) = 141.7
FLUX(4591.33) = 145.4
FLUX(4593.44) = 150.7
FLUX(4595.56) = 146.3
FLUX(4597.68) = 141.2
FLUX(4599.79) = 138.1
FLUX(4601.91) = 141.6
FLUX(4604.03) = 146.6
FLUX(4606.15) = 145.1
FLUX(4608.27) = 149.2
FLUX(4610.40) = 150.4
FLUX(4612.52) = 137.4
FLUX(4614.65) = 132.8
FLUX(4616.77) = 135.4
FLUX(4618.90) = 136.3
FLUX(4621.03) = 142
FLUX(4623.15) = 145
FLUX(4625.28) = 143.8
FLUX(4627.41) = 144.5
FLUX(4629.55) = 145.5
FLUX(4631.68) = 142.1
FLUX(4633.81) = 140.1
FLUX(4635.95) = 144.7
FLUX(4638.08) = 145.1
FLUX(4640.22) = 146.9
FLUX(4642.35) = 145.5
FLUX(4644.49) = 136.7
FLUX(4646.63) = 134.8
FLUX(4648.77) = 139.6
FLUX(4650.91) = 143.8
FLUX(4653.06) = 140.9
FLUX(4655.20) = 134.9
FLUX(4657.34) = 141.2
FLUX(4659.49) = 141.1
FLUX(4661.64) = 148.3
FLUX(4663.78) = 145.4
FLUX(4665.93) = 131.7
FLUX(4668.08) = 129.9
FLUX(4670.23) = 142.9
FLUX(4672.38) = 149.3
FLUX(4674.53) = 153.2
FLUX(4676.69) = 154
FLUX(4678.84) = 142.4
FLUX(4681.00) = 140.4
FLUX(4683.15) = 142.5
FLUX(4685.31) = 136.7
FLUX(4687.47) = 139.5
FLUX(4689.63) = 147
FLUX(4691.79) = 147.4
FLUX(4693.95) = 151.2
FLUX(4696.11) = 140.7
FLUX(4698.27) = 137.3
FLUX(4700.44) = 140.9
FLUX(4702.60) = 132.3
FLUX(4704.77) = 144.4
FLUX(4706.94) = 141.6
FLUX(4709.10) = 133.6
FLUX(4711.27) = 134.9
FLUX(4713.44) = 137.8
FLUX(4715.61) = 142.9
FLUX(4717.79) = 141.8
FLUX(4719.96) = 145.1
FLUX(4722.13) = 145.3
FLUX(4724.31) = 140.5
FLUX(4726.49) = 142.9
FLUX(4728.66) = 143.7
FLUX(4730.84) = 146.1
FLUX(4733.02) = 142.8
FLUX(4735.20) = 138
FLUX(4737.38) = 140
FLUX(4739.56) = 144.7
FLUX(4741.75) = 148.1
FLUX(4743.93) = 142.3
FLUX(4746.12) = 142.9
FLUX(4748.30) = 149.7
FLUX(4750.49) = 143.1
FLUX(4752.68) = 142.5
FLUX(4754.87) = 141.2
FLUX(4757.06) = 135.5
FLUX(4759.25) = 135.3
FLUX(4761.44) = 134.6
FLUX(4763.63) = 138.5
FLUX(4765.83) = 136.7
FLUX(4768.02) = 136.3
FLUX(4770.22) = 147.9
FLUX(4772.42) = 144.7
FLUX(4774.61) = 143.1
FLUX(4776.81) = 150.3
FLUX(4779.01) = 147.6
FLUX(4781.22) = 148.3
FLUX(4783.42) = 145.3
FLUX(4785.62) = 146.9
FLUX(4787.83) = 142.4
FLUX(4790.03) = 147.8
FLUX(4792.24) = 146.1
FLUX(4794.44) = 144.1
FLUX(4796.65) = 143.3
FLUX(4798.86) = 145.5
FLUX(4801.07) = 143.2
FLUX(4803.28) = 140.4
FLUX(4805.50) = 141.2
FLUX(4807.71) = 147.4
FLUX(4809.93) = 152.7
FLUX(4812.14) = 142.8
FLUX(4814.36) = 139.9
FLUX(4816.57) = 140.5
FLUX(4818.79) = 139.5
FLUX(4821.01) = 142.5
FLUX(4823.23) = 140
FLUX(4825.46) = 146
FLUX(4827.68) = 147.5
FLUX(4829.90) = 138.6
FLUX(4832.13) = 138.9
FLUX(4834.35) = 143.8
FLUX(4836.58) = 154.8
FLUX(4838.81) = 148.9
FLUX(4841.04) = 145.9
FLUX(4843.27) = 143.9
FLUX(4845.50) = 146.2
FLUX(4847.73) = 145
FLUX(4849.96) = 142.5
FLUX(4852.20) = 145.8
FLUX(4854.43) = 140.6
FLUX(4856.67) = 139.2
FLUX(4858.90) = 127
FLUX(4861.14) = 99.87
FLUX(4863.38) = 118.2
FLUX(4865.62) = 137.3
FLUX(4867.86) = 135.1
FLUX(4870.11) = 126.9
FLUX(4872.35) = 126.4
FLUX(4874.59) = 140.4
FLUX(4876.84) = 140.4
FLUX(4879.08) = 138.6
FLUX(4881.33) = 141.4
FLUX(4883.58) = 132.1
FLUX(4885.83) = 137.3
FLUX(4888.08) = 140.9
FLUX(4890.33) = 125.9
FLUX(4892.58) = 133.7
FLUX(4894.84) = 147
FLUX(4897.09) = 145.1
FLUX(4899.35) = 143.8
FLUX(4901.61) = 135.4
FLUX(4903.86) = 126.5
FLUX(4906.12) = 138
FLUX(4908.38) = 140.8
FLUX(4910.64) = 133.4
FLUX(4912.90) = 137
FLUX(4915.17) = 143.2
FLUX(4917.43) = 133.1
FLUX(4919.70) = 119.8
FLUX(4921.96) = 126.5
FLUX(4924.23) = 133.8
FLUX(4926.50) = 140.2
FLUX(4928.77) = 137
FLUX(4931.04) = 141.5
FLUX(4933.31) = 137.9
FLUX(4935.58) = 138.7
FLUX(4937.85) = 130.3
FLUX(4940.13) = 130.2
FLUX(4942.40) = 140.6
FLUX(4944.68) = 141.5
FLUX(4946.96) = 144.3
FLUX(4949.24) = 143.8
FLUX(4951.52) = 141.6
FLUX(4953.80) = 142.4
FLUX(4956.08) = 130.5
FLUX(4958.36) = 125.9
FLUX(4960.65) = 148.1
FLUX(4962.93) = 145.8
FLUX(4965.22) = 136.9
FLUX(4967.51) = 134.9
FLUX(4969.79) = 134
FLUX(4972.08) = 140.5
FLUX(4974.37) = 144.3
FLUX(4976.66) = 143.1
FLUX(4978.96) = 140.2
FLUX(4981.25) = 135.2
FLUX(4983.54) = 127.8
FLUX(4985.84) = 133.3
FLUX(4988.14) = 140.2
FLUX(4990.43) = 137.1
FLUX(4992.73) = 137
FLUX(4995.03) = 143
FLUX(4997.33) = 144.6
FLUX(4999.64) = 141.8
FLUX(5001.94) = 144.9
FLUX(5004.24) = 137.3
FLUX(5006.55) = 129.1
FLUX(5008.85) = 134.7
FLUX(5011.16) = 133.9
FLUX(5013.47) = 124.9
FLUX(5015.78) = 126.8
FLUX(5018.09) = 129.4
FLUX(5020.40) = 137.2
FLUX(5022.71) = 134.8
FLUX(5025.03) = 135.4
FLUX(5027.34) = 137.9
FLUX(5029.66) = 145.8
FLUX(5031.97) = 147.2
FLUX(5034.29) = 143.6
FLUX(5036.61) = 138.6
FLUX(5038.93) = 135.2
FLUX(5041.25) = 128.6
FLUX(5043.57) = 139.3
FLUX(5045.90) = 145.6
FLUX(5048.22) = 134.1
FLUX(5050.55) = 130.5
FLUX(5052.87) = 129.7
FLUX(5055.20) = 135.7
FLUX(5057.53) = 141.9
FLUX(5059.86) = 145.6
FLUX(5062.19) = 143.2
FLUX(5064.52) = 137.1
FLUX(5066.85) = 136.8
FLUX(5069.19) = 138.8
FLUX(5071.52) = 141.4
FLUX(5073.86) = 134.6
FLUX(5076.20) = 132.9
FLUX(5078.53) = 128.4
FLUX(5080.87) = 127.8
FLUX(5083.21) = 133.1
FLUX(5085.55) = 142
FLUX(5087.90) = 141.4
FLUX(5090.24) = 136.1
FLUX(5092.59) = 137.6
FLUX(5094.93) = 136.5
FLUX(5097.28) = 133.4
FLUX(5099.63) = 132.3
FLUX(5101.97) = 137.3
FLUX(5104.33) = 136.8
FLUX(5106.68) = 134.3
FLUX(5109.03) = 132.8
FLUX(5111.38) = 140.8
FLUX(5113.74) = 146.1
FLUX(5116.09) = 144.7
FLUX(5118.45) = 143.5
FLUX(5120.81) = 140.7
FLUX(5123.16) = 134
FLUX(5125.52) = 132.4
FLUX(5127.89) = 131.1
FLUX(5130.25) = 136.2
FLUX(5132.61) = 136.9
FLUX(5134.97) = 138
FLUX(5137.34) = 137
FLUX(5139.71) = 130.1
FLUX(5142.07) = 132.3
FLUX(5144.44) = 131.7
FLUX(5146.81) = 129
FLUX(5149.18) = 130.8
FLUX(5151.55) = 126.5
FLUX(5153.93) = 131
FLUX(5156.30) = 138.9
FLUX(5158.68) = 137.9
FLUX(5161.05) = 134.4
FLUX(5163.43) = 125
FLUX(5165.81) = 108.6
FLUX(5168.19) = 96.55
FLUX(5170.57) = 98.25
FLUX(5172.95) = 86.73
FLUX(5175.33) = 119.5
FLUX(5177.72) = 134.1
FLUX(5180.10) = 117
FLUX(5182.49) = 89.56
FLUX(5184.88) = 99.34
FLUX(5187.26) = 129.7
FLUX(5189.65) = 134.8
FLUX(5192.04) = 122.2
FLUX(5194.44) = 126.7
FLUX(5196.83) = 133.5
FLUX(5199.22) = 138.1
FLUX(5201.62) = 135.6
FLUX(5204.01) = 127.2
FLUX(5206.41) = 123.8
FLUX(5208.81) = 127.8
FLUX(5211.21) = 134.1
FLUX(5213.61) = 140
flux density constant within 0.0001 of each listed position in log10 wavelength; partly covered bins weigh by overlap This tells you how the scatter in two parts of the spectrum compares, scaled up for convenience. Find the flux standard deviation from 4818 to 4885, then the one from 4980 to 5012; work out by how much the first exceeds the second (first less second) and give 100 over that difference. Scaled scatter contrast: 19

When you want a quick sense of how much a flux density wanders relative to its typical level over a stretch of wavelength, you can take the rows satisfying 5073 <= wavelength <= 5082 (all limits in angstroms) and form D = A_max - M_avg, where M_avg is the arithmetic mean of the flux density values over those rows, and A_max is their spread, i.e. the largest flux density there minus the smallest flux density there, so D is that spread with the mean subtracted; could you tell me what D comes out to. -124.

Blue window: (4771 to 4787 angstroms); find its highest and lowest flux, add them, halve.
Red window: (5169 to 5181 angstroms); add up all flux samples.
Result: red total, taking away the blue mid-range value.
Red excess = 409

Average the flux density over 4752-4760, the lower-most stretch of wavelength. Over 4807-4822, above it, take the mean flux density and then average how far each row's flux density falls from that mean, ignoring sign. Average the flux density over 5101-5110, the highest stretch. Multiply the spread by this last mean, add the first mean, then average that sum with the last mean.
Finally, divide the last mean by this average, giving 0.35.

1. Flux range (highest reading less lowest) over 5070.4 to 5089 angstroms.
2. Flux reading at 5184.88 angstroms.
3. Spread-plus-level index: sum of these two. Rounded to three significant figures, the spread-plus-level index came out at 114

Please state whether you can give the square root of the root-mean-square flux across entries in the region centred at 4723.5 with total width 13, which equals 12.0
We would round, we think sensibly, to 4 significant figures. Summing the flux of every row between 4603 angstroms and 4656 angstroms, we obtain 3549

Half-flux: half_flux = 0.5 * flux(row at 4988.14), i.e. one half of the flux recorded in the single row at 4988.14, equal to 70.1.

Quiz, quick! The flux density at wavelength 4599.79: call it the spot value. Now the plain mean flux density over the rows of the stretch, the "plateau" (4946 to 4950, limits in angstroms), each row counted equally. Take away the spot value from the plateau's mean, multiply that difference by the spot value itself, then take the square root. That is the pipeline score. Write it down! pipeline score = 29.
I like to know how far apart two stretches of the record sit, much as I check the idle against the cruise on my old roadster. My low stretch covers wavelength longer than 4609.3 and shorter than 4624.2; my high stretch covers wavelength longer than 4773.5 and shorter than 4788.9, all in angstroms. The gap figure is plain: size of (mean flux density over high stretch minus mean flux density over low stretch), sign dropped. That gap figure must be 6.4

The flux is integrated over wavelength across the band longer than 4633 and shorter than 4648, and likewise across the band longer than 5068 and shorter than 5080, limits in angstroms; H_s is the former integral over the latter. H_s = 1.3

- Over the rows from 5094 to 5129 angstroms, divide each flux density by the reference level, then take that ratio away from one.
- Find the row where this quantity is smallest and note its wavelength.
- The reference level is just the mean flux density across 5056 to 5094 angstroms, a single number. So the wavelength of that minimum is 5113.74 angstroms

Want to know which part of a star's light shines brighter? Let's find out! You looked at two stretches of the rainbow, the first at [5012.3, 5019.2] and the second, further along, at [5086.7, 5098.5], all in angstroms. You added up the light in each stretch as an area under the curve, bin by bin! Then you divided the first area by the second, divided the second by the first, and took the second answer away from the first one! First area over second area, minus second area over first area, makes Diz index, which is -1.3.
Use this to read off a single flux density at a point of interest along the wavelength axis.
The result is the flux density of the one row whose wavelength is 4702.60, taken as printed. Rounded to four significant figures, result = 132.3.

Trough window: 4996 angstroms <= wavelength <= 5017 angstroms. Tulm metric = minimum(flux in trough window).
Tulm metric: 124.9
